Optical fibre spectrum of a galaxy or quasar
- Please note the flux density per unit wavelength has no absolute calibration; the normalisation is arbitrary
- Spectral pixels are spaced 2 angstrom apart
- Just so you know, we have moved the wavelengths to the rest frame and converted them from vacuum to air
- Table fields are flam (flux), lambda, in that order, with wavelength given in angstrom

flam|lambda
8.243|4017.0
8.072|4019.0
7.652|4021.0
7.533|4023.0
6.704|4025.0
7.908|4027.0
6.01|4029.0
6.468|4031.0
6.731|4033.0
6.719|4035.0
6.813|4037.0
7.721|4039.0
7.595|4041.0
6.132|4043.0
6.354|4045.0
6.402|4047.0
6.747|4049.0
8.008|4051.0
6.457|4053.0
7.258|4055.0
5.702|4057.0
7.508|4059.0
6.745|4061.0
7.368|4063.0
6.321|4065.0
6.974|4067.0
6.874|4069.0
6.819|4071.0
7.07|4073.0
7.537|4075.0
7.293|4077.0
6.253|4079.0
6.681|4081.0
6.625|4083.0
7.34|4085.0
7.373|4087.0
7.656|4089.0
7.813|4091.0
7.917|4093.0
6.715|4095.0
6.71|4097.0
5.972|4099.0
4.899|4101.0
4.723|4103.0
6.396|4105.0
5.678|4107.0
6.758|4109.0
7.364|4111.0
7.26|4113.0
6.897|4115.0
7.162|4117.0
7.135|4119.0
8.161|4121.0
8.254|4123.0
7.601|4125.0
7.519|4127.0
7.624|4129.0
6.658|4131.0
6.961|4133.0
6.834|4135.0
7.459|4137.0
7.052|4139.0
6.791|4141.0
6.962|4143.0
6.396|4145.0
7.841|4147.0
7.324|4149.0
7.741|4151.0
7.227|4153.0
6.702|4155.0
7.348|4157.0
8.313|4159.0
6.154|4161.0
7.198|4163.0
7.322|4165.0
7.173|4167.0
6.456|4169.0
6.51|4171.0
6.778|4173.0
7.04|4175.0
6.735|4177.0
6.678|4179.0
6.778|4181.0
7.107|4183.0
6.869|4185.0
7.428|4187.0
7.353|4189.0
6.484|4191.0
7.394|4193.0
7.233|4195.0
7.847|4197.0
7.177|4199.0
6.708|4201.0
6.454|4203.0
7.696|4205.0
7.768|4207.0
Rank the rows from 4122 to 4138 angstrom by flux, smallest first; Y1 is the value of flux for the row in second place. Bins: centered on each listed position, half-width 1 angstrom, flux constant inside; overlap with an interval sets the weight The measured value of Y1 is 6.834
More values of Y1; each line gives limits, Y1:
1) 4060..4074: 6.745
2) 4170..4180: 6.678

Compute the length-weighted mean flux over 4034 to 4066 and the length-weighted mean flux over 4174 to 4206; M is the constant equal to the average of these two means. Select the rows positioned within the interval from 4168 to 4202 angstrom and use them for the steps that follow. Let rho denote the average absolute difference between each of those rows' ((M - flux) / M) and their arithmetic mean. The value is 0.047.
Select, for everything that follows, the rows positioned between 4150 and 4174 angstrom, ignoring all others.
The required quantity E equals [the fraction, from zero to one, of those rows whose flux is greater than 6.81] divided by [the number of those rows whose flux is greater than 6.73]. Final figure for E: 0.073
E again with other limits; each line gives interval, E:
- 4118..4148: 0.062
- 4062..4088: 0.077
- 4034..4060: 0.066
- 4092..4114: 0.068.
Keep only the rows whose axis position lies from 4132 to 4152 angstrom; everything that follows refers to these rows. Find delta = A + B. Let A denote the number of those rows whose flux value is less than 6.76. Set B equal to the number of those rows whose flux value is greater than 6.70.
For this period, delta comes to 10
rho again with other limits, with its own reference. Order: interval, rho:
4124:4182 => 0.057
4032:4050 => 0.055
